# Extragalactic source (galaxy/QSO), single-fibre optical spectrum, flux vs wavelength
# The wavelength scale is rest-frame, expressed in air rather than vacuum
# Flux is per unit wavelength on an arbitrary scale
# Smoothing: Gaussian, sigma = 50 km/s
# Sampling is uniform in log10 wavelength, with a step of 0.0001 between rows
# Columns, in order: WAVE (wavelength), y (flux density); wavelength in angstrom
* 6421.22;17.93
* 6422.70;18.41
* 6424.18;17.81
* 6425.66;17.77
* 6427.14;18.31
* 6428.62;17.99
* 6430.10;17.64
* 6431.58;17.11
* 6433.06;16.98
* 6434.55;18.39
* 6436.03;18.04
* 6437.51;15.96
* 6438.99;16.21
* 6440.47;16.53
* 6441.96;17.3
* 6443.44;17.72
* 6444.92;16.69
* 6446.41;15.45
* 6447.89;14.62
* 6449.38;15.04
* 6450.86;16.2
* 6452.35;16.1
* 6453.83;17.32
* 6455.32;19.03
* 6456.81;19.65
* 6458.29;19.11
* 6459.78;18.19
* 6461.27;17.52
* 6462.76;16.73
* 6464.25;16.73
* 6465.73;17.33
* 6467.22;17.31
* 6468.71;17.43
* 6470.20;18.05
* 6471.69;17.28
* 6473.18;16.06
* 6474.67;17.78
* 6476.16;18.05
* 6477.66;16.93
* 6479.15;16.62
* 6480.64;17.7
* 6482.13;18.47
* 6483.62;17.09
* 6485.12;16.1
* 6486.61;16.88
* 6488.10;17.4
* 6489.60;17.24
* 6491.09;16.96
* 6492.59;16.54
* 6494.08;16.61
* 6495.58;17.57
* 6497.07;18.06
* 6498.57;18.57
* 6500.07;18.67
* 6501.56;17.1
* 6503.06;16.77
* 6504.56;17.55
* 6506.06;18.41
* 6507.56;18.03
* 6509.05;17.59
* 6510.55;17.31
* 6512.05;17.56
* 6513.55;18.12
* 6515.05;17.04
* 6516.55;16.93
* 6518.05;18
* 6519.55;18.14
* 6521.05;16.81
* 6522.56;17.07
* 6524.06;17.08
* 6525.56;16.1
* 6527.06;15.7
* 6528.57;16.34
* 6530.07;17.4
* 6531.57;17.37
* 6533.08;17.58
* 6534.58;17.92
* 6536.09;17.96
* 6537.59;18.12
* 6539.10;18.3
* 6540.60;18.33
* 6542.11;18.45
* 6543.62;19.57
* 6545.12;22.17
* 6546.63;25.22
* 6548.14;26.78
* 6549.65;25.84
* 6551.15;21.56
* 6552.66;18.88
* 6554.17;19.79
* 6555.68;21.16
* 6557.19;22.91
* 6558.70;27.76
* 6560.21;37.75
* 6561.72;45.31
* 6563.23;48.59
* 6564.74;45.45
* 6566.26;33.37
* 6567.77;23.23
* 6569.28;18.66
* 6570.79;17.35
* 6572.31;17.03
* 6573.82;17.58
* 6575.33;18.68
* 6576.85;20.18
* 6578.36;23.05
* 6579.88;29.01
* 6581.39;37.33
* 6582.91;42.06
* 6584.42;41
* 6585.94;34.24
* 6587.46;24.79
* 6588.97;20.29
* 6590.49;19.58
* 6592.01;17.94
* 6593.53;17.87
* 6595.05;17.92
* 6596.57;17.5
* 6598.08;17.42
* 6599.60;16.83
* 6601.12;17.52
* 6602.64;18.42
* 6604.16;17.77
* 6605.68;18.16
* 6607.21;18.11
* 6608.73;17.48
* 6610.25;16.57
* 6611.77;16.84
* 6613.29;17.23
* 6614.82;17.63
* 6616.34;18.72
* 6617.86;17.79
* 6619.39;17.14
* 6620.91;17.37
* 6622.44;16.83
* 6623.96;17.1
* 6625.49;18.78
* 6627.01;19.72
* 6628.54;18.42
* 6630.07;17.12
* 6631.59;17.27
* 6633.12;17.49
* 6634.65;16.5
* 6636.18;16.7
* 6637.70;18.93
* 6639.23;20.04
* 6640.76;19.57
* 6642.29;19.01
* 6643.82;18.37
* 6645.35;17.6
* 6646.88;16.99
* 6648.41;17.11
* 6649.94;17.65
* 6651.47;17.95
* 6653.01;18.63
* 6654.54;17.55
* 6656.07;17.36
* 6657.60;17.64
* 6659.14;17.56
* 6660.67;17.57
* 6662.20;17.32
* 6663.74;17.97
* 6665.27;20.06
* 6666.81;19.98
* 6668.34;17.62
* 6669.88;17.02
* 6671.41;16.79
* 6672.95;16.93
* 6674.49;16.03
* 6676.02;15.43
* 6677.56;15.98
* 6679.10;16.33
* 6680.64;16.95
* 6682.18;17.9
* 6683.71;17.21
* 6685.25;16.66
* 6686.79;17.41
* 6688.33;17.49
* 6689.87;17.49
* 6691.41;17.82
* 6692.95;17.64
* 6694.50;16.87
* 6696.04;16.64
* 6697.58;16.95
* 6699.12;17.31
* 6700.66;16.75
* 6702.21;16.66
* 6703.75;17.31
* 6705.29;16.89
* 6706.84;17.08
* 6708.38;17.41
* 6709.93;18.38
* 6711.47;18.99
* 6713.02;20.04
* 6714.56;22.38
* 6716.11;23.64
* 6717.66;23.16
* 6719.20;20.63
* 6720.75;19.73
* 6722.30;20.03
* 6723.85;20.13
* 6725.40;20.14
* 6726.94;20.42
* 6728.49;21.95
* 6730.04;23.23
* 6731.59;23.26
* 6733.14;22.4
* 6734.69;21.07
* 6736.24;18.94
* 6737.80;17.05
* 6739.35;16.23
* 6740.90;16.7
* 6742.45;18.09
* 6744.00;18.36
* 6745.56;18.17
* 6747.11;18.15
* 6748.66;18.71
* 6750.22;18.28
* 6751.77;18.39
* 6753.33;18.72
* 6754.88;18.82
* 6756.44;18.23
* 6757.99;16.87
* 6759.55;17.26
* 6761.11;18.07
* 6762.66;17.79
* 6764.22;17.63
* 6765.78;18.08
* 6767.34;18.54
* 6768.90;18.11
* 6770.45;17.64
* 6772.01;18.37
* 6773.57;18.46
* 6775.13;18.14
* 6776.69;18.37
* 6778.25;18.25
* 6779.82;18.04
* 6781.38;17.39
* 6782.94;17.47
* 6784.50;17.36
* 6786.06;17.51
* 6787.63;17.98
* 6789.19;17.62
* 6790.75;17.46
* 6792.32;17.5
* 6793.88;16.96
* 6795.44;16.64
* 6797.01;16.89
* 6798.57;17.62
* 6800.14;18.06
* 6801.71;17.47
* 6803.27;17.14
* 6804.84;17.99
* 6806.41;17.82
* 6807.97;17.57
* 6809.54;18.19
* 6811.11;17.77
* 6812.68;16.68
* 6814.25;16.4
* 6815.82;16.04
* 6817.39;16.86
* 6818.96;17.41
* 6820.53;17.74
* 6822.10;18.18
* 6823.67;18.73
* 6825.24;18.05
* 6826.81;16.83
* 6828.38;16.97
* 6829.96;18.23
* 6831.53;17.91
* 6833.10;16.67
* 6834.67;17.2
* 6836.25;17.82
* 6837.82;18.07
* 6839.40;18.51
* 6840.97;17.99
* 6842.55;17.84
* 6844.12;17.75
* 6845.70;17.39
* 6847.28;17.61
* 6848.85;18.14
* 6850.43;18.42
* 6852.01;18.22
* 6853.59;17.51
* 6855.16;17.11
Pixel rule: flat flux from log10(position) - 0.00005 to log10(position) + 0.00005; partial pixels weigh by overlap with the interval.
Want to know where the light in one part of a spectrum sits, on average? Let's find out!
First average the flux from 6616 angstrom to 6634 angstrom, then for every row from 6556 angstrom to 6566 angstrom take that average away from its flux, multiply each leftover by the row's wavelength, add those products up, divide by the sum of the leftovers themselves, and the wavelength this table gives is 6562.1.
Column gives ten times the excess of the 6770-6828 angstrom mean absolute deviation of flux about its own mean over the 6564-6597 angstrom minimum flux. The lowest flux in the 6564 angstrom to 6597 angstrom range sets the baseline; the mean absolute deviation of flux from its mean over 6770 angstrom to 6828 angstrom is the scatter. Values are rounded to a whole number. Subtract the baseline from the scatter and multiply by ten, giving -165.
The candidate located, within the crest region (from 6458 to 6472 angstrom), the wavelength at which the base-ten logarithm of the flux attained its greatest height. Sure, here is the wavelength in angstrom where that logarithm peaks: 6458.29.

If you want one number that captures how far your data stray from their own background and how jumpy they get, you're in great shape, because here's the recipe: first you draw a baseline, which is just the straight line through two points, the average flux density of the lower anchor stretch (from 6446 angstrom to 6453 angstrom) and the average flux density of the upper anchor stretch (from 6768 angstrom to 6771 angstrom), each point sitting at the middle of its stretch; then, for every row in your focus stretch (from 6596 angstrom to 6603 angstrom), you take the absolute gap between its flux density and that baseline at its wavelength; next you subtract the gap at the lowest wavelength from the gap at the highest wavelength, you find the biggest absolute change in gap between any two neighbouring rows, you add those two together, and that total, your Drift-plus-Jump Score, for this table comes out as 1.8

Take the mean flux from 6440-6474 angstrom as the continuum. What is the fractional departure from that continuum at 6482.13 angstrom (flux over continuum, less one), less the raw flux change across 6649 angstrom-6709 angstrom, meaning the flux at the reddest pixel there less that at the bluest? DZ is 0.3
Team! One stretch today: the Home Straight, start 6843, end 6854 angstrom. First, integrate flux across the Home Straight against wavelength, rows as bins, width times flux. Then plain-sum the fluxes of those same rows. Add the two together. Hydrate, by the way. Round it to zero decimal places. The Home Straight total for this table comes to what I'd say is 322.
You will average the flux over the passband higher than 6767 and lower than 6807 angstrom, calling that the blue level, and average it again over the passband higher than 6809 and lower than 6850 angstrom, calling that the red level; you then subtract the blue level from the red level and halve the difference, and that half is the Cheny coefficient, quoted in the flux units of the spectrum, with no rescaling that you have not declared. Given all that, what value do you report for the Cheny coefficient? -0.1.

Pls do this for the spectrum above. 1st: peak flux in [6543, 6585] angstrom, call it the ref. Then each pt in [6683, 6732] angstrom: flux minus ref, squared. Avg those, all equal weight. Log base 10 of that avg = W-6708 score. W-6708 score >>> 2.95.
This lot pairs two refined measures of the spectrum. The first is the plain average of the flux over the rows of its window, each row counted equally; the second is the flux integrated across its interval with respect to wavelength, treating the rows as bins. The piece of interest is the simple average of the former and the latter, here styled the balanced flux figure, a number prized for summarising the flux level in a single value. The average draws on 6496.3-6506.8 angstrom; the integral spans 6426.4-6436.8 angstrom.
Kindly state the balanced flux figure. 101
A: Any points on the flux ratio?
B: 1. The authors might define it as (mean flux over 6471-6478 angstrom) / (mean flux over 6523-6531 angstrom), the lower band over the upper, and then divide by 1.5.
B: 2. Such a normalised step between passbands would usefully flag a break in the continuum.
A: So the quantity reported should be 0.69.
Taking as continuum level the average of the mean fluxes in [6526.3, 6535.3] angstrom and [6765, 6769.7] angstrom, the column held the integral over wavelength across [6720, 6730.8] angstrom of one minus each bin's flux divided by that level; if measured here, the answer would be -1.9 angstrom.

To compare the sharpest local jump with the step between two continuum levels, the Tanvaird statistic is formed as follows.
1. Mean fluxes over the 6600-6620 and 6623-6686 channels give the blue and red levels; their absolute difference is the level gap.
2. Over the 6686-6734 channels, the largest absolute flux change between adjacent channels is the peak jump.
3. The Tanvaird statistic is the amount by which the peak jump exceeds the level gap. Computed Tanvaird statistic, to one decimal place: 2.5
